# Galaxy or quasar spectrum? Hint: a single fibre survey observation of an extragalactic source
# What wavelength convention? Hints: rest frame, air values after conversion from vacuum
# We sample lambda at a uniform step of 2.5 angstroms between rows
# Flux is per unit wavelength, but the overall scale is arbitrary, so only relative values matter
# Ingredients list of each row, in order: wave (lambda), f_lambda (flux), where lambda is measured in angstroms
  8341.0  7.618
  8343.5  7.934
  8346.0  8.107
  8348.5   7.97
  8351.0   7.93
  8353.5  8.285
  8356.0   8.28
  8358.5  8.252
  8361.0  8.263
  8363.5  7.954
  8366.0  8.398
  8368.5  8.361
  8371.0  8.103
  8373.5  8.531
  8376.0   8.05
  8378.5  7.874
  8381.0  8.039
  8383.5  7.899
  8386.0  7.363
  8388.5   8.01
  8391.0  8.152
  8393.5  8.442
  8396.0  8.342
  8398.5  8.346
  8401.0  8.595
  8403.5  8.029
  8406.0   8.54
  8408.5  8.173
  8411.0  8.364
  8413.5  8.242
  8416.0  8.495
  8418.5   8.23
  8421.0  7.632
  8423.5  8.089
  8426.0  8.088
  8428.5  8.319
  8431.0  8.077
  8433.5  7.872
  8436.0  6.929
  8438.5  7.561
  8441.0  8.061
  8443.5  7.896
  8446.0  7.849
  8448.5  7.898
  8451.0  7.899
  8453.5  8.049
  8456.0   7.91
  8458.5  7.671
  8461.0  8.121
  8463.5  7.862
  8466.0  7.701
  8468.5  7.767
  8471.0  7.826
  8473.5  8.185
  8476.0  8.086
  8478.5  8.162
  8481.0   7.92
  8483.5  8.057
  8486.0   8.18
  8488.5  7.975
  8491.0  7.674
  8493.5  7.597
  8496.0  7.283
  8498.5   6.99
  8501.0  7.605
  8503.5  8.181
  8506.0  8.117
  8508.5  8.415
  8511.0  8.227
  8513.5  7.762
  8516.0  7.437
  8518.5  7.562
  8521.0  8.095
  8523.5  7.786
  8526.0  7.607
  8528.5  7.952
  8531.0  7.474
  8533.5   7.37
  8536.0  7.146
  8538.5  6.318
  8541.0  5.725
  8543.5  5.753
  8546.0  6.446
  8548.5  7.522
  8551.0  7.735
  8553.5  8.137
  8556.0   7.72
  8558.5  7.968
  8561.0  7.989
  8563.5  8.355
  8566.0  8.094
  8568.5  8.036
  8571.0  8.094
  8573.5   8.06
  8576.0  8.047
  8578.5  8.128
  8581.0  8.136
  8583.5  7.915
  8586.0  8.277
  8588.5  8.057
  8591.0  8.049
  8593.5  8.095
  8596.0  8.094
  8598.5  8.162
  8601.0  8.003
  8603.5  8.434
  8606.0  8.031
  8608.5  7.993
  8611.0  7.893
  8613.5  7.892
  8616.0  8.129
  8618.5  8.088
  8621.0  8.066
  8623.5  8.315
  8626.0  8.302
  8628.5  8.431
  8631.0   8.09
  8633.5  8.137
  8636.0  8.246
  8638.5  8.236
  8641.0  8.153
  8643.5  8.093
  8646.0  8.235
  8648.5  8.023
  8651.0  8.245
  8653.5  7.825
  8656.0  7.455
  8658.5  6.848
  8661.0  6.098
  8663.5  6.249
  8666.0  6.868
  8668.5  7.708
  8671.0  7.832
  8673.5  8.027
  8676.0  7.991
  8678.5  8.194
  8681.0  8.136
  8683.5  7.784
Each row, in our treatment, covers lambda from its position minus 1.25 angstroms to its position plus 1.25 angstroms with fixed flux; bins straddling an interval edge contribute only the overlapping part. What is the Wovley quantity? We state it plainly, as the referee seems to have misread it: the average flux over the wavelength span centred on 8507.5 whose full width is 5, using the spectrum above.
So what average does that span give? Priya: 8.27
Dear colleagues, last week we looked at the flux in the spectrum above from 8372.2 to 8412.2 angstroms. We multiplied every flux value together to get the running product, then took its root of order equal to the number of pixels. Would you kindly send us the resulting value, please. 8.17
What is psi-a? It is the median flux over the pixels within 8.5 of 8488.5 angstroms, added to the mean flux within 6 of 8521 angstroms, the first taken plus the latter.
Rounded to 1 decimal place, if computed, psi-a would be 15.6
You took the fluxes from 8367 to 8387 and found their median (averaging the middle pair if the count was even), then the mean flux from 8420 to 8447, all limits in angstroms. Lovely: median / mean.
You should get 1.02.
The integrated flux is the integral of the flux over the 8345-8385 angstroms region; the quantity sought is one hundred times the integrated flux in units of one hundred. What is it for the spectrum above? 326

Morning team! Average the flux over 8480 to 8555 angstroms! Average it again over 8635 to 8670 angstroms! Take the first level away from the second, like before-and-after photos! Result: 0.1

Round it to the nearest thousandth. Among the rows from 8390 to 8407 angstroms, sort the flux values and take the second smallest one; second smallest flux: 8.152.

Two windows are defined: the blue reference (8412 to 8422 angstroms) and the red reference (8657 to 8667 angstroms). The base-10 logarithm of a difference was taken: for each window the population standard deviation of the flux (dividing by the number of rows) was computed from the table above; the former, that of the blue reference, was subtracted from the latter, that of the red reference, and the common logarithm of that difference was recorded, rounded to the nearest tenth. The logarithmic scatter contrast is -1.5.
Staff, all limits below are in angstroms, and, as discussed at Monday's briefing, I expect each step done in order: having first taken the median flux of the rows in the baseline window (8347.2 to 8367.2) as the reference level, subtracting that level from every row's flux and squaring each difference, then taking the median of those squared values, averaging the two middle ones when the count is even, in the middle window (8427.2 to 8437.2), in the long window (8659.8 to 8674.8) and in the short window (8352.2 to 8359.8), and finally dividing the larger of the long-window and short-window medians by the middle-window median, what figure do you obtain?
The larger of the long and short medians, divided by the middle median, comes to 12.3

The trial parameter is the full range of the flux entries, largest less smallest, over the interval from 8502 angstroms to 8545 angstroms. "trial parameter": 2.7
